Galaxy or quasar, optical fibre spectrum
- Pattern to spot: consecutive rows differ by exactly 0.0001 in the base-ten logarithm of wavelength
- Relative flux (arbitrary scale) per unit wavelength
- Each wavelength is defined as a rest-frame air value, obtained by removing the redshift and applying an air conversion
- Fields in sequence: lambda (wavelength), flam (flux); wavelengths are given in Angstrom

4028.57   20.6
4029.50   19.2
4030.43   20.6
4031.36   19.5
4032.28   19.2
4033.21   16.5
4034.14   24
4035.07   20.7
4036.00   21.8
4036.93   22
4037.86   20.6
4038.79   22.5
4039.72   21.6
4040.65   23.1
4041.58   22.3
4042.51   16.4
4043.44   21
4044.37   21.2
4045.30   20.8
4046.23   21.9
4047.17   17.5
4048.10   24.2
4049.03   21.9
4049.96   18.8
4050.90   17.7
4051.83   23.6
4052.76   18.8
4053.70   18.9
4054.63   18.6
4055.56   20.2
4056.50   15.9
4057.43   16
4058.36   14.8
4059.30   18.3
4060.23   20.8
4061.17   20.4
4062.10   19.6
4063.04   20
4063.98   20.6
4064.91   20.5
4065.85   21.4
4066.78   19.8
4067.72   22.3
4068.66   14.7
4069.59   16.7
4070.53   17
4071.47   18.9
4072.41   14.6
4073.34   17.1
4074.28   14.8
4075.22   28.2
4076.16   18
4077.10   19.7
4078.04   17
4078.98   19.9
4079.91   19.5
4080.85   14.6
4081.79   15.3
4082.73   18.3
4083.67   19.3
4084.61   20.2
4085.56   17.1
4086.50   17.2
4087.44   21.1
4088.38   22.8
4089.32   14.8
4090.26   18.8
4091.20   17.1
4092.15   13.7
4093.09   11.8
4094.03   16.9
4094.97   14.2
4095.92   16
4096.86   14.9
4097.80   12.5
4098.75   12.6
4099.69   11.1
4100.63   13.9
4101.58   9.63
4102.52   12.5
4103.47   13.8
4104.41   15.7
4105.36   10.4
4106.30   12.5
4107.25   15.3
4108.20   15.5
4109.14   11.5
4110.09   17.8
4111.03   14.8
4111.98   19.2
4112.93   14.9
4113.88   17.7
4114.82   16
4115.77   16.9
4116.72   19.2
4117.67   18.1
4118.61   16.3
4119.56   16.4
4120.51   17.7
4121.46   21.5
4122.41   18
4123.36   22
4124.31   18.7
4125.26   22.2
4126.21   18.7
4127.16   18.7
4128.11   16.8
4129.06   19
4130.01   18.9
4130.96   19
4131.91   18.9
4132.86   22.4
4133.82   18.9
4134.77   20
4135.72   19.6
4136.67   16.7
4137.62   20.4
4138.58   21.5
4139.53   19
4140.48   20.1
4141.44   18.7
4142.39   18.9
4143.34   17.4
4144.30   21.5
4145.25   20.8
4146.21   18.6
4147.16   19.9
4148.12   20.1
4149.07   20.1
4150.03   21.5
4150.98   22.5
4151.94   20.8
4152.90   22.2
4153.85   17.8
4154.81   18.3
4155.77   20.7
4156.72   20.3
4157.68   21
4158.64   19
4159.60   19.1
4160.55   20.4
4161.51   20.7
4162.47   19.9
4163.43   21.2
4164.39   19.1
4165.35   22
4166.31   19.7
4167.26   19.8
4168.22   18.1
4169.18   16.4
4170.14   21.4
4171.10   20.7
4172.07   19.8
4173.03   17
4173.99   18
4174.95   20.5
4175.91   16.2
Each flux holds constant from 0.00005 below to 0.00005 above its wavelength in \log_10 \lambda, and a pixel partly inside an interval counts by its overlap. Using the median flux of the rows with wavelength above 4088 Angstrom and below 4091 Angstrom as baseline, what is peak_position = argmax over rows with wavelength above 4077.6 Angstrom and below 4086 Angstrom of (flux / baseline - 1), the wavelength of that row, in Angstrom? 4084.61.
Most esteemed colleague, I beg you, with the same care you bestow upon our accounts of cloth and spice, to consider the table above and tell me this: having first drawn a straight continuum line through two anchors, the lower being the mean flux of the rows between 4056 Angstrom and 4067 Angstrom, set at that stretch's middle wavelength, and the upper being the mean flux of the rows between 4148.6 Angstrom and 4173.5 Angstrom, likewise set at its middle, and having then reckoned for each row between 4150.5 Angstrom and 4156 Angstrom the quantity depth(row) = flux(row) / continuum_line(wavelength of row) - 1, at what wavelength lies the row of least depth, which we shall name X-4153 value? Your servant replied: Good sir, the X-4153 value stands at 4153.85 Angstrom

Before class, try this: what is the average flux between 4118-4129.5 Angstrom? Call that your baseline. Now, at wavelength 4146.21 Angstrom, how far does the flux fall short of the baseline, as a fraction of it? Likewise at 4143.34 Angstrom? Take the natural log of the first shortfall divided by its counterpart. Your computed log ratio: -1.8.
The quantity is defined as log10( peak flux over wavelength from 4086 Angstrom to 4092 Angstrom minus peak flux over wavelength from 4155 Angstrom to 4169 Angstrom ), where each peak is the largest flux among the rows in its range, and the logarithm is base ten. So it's -0.1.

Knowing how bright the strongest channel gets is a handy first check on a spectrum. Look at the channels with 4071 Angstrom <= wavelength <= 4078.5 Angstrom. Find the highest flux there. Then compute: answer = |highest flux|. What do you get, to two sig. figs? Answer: 28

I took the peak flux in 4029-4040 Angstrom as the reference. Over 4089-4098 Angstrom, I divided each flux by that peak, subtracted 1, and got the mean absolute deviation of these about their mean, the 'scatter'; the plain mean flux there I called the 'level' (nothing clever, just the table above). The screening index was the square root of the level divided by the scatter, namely 14.6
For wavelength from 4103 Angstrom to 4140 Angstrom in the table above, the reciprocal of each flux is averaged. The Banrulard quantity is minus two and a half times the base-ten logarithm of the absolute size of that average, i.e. 3.09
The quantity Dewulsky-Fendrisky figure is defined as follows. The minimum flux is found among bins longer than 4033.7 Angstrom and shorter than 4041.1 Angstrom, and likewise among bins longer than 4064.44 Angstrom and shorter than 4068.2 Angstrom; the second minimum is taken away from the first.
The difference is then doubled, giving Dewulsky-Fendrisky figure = 1.6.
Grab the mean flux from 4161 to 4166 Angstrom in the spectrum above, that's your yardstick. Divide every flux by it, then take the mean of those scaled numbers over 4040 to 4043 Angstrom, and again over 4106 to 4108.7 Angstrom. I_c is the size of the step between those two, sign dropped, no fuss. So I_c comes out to 0.30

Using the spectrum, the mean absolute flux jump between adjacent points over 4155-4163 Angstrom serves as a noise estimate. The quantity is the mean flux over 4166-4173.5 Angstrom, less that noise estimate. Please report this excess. 18.3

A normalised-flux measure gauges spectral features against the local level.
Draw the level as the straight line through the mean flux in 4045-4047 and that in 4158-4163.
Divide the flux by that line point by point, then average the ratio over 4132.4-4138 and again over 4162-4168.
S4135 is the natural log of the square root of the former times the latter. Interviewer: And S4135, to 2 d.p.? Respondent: 0.00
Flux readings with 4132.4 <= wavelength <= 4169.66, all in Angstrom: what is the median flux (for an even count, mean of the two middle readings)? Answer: 20.0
